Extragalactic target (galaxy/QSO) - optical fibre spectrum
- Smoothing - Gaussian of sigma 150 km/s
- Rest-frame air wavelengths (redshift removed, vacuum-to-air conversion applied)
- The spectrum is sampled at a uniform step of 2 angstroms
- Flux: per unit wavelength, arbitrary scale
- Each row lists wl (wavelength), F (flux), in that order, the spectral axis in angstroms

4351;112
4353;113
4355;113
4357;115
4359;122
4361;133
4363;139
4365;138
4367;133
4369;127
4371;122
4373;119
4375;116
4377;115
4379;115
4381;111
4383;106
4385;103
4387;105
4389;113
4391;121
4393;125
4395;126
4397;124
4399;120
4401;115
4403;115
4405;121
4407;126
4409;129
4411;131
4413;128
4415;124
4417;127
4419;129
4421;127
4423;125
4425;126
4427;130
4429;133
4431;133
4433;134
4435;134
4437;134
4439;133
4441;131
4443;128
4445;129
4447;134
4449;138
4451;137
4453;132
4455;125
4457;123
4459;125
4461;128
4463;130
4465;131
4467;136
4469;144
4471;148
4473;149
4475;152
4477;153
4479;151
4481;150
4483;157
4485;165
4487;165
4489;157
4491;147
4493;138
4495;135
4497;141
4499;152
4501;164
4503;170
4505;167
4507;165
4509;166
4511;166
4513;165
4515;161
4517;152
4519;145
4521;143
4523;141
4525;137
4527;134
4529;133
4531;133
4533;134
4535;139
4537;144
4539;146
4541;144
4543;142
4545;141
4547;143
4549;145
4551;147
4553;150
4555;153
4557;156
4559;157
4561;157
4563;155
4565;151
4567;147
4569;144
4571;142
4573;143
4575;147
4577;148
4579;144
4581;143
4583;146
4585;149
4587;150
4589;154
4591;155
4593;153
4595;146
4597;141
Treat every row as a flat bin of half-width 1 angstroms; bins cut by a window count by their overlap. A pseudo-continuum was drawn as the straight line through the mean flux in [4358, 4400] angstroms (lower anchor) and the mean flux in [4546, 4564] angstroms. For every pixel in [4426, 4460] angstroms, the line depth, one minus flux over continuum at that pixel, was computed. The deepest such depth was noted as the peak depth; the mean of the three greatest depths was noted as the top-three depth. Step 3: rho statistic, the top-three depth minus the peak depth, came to -0.010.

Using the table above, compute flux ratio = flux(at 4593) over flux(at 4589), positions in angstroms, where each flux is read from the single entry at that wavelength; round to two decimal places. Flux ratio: 0.99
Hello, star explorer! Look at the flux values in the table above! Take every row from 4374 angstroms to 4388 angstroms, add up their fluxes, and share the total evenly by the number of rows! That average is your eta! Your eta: 110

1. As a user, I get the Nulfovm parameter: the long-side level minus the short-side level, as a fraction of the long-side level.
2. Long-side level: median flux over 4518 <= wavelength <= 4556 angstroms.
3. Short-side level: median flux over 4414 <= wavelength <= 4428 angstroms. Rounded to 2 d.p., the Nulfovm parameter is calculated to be 0.11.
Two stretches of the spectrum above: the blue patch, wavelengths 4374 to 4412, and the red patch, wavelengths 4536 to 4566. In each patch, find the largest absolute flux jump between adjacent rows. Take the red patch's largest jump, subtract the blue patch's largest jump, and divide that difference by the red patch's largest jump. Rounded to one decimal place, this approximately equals -1.0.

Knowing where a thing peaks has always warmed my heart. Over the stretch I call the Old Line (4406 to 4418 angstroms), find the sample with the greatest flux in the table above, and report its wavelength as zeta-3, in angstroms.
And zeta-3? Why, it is 4411 angstroms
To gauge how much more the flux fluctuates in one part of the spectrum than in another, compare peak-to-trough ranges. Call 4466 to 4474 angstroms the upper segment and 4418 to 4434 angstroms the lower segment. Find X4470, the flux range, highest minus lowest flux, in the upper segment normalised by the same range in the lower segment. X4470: 1.44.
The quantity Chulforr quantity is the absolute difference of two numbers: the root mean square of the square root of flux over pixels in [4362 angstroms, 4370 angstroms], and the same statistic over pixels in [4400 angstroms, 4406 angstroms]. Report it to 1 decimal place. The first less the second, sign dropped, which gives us 0.8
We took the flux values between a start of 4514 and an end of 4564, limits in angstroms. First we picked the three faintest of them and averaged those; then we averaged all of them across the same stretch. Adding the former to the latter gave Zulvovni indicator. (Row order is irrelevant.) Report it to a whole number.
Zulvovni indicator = 279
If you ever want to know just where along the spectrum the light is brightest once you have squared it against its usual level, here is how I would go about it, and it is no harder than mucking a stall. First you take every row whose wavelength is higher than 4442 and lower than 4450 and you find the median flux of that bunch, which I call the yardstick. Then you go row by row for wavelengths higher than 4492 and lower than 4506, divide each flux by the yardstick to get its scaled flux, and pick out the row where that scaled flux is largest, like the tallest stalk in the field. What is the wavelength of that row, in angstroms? 4503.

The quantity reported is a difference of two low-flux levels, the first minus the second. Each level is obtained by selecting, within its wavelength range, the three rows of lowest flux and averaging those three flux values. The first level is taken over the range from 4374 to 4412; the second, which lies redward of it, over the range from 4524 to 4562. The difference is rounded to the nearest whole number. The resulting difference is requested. -29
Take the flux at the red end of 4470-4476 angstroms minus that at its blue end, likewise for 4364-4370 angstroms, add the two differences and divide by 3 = -2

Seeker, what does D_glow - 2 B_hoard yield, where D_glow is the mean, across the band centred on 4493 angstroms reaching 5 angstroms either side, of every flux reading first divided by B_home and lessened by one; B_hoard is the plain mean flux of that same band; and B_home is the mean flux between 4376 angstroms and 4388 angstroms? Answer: -287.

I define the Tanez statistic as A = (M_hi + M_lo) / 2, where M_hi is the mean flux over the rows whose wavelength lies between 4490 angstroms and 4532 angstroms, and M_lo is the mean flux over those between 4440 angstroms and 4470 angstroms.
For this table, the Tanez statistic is 141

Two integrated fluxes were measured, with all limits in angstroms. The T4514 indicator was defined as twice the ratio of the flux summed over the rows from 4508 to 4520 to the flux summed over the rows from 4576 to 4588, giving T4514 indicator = 2.17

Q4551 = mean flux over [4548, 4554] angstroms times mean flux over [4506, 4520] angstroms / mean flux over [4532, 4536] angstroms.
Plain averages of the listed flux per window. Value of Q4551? 173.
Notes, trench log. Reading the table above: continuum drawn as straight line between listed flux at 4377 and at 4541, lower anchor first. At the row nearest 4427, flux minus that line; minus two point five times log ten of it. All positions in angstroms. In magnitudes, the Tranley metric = -2.0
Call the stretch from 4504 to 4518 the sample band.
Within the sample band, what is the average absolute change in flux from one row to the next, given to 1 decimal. 2.8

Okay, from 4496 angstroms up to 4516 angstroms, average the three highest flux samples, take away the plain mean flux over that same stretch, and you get 6.0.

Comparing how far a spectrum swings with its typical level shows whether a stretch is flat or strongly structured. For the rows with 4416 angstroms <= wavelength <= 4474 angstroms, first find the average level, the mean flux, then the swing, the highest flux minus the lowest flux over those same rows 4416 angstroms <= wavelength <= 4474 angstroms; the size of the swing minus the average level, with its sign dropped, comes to 106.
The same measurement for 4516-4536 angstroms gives 120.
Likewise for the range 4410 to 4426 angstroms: 120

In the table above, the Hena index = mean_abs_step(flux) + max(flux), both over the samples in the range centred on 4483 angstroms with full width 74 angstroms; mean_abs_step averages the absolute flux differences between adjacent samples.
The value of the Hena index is 174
